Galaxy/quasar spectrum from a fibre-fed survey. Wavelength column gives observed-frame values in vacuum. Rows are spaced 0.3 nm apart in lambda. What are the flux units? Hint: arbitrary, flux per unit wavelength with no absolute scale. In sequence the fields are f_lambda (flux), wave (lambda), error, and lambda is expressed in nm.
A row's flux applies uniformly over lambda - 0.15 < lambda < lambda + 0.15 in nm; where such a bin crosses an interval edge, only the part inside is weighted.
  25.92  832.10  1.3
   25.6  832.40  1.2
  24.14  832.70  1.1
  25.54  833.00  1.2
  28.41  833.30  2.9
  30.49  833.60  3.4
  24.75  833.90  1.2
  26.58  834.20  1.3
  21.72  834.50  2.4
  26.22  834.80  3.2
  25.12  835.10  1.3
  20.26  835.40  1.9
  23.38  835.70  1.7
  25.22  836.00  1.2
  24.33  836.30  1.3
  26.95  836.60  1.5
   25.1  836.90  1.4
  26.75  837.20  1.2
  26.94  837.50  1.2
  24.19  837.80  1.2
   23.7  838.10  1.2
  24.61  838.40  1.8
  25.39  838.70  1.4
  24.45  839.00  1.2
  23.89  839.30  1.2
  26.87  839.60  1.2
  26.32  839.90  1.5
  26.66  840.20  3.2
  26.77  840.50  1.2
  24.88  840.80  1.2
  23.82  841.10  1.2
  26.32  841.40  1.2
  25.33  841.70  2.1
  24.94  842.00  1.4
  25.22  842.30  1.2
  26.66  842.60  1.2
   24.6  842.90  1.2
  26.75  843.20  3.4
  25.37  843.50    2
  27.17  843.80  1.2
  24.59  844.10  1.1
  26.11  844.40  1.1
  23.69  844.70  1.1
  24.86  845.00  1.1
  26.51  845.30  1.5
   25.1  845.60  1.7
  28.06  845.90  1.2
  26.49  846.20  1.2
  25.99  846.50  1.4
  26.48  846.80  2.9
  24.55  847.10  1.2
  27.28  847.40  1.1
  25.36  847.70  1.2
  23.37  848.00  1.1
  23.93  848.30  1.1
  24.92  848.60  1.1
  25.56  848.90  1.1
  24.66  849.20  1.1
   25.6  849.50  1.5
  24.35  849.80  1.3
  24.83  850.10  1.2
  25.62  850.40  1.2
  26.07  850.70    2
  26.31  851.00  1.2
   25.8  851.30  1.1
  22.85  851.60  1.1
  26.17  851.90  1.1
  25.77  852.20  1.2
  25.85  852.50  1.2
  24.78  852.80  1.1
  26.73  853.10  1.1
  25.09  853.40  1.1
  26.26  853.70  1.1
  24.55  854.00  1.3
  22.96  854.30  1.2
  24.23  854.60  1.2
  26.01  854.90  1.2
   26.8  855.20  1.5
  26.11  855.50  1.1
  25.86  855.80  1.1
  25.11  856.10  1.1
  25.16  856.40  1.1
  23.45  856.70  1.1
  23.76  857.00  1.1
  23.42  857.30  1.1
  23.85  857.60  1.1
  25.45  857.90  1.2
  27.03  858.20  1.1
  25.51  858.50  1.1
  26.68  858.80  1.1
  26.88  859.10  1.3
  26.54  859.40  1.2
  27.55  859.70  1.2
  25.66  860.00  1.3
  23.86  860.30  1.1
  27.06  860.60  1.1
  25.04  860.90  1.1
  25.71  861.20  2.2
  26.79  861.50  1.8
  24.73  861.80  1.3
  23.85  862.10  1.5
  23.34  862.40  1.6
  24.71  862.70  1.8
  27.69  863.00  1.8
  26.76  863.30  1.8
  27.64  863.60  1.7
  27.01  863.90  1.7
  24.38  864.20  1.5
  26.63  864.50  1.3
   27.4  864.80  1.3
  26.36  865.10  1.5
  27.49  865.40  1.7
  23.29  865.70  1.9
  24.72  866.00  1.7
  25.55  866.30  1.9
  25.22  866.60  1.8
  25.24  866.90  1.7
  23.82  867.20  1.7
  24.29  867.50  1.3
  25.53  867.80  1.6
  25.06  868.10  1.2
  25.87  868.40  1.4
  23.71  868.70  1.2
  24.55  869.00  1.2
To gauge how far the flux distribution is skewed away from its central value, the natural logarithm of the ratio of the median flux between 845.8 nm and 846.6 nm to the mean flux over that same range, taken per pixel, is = -0.013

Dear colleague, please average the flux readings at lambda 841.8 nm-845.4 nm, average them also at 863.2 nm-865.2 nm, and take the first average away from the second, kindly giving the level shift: 1.1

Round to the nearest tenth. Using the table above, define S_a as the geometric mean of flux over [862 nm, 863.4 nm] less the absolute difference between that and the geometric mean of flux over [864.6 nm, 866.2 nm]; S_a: 24.6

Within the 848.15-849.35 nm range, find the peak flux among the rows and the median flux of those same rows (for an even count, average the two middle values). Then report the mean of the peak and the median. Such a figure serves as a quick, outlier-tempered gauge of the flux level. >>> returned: 25.2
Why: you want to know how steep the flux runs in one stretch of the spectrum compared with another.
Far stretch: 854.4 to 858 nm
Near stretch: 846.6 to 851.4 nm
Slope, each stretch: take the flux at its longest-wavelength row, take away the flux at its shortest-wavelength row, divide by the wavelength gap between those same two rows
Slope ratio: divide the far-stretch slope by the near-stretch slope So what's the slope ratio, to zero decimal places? -2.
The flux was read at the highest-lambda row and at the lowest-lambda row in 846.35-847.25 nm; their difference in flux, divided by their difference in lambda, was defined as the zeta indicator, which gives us -2.4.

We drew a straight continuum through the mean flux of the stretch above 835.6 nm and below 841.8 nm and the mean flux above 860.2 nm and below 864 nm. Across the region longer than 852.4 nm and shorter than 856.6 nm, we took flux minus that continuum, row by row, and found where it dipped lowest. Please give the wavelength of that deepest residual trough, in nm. 854.30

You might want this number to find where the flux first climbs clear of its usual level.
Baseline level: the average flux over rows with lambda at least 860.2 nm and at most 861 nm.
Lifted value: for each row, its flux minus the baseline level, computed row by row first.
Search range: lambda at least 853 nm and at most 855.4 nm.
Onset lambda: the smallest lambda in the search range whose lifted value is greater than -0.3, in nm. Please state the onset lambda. 853.10 nm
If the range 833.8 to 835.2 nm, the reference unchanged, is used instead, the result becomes 834.20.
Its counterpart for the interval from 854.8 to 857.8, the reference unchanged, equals 854.90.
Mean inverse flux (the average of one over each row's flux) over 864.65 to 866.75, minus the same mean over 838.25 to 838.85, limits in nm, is -0.0010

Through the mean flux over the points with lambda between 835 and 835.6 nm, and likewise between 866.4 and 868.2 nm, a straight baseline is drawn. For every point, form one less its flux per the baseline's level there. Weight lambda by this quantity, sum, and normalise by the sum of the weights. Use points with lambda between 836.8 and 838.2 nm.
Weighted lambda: 837.37 nm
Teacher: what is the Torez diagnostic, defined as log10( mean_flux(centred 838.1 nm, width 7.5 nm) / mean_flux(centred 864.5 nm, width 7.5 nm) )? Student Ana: -0.009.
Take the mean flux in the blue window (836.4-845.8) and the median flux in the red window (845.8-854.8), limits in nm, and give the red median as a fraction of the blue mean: 1.00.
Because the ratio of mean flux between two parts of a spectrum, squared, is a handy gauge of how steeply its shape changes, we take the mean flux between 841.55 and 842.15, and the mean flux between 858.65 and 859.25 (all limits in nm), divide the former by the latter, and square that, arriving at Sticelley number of 0.88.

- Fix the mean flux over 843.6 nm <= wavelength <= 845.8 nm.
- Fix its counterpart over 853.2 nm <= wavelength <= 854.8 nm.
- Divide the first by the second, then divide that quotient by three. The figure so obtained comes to 0.344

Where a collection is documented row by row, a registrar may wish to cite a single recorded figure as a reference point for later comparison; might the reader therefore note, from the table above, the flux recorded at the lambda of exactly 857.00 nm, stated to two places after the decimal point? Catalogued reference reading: 23.76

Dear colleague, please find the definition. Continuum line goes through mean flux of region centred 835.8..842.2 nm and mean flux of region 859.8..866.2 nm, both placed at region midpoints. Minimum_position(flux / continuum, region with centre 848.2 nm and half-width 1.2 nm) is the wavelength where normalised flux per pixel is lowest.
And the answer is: 848.00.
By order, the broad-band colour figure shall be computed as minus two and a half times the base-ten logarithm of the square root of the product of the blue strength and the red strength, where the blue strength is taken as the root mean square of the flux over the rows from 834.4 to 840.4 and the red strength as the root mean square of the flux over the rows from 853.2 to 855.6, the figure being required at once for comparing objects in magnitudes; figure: -3.50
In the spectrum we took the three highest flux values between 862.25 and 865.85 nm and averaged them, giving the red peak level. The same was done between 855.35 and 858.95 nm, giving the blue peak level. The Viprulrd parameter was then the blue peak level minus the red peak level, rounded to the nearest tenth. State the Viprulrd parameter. -1.0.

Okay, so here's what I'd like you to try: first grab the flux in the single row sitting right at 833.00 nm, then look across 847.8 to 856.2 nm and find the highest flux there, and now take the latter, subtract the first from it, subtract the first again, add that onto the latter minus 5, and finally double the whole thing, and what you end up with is -5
